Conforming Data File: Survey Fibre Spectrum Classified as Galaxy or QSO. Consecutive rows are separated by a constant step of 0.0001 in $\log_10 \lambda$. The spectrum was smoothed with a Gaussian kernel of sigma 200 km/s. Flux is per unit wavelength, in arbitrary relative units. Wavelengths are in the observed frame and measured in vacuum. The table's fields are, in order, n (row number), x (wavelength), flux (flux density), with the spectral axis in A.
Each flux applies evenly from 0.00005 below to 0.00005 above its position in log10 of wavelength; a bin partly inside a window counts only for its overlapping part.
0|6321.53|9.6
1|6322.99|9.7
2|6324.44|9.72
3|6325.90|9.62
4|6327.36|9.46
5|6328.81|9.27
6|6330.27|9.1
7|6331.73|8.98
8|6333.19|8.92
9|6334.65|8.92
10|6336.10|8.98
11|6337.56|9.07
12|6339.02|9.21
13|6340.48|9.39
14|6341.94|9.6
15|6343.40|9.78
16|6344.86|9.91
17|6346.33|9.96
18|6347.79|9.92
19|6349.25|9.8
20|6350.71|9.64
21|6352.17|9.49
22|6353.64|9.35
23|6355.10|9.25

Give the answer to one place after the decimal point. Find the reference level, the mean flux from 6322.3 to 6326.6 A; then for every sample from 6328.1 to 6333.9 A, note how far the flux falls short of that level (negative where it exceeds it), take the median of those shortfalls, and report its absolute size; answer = 0.6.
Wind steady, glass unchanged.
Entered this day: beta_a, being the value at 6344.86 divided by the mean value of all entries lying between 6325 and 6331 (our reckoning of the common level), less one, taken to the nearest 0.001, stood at 0.058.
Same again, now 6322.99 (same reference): 0.036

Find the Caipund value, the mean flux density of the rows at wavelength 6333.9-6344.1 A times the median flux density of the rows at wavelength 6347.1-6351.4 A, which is 91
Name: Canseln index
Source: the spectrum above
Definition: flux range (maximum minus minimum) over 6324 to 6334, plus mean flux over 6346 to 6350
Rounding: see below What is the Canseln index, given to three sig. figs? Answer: 10.7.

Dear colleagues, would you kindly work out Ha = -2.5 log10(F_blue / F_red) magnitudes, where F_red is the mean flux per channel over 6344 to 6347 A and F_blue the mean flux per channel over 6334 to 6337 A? 0.11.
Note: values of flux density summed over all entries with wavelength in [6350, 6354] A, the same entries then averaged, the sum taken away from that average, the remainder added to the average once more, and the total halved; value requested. -4.75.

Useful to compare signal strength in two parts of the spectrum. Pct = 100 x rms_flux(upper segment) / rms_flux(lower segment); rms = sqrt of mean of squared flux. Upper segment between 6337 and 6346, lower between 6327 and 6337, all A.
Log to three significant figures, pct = 104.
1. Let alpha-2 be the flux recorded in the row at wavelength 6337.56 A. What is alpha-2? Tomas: 9.07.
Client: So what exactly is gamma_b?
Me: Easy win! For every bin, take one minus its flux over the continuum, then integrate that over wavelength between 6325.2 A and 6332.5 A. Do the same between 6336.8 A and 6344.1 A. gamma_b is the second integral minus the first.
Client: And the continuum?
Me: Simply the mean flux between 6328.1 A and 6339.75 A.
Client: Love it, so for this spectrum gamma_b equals -0.10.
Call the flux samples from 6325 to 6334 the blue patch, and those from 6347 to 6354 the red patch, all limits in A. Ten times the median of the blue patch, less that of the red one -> 82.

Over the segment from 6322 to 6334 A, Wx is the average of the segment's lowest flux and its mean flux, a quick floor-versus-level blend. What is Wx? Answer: 9.1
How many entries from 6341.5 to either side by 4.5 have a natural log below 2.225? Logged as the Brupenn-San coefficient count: 2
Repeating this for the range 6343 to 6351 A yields 0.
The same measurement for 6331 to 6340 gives 6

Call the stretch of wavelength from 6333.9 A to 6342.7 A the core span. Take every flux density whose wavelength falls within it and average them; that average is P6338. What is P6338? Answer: 9.2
